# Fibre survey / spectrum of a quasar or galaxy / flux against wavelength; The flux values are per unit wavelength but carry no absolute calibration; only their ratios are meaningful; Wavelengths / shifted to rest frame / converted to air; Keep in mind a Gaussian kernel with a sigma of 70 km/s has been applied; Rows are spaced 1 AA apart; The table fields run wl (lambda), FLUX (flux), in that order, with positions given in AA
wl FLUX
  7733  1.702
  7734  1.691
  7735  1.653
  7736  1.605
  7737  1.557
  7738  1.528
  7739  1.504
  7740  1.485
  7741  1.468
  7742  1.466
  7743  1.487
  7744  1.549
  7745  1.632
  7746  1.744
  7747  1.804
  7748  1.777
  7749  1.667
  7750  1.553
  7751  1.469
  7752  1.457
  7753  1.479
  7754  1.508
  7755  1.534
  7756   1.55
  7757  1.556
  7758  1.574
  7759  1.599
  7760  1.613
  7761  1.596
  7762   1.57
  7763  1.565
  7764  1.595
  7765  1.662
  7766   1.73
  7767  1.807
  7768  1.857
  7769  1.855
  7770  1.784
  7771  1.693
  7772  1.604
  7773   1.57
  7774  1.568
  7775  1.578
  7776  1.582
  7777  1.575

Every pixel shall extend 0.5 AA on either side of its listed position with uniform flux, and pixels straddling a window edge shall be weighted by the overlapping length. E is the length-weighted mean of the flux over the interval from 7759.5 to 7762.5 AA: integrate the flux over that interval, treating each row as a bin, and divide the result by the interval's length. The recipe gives 1.59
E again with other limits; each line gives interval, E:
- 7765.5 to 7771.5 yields 1.79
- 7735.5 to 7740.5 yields 1.54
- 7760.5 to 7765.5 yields 1.60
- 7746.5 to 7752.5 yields 1.62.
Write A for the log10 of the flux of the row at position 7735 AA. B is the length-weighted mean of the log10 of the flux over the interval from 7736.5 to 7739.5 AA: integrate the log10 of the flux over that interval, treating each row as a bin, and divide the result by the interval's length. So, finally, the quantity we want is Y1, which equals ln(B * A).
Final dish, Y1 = -3.21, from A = 0.22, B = 0.185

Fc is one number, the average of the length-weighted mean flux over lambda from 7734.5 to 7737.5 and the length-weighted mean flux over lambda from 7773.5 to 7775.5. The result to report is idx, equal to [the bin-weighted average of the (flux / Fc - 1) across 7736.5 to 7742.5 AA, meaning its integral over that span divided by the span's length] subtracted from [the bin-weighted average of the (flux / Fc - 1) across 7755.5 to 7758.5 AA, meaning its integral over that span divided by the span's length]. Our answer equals 0.04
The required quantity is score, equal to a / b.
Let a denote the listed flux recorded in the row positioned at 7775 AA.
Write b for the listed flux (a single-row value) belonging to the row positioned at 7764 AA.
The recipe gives 0.99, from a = 1.578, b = 1.595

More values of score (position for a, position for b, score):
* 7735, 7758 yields 1.05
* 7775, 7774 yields 1.01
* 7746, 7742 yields 1.19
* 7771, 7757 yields 1.09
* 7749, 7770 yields 0.93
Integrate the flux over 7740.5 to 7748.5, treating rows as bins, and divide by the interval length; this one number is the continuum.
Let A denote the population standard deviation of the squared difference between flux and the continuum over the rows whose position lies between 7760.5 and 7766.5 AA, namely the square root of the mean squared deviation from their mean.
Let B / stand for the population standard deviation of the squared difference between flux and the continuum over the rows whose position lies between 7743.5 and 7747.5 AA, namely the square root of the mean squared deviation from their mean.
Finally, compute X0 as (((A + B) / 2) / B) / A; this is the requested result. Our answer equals 151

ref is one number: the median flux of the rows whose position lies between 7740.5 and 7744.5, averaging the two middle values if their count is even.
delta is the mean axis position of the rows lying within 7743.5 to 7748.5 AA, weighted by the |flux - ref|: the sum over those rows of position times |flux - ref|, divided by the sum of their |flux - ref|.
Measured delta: 7746.6 AA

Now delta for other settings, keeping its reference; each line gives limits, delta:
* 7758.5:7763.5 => 7760.8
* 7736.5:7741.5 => 7737.9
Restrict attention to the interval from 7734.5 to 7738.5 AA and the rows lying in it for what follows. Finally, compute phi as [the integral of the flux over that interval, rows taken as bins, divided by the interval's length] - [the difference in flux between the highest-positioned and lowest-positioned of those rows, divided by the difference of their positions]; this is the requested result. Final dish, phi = 1.63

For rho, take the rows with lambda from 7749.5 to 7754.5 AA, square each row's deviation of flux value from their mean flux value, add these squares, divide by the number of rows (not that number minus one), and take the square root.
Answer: 0.03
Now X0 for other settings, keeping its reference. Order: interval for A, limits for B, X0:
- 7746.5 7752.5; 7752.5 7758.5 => 128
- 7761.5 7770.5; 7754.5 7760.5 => 234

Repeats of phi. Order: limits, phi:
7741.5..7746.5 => 1.51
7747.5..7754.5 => 1.60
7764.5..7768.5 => 1.70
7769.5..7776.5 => 1.66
